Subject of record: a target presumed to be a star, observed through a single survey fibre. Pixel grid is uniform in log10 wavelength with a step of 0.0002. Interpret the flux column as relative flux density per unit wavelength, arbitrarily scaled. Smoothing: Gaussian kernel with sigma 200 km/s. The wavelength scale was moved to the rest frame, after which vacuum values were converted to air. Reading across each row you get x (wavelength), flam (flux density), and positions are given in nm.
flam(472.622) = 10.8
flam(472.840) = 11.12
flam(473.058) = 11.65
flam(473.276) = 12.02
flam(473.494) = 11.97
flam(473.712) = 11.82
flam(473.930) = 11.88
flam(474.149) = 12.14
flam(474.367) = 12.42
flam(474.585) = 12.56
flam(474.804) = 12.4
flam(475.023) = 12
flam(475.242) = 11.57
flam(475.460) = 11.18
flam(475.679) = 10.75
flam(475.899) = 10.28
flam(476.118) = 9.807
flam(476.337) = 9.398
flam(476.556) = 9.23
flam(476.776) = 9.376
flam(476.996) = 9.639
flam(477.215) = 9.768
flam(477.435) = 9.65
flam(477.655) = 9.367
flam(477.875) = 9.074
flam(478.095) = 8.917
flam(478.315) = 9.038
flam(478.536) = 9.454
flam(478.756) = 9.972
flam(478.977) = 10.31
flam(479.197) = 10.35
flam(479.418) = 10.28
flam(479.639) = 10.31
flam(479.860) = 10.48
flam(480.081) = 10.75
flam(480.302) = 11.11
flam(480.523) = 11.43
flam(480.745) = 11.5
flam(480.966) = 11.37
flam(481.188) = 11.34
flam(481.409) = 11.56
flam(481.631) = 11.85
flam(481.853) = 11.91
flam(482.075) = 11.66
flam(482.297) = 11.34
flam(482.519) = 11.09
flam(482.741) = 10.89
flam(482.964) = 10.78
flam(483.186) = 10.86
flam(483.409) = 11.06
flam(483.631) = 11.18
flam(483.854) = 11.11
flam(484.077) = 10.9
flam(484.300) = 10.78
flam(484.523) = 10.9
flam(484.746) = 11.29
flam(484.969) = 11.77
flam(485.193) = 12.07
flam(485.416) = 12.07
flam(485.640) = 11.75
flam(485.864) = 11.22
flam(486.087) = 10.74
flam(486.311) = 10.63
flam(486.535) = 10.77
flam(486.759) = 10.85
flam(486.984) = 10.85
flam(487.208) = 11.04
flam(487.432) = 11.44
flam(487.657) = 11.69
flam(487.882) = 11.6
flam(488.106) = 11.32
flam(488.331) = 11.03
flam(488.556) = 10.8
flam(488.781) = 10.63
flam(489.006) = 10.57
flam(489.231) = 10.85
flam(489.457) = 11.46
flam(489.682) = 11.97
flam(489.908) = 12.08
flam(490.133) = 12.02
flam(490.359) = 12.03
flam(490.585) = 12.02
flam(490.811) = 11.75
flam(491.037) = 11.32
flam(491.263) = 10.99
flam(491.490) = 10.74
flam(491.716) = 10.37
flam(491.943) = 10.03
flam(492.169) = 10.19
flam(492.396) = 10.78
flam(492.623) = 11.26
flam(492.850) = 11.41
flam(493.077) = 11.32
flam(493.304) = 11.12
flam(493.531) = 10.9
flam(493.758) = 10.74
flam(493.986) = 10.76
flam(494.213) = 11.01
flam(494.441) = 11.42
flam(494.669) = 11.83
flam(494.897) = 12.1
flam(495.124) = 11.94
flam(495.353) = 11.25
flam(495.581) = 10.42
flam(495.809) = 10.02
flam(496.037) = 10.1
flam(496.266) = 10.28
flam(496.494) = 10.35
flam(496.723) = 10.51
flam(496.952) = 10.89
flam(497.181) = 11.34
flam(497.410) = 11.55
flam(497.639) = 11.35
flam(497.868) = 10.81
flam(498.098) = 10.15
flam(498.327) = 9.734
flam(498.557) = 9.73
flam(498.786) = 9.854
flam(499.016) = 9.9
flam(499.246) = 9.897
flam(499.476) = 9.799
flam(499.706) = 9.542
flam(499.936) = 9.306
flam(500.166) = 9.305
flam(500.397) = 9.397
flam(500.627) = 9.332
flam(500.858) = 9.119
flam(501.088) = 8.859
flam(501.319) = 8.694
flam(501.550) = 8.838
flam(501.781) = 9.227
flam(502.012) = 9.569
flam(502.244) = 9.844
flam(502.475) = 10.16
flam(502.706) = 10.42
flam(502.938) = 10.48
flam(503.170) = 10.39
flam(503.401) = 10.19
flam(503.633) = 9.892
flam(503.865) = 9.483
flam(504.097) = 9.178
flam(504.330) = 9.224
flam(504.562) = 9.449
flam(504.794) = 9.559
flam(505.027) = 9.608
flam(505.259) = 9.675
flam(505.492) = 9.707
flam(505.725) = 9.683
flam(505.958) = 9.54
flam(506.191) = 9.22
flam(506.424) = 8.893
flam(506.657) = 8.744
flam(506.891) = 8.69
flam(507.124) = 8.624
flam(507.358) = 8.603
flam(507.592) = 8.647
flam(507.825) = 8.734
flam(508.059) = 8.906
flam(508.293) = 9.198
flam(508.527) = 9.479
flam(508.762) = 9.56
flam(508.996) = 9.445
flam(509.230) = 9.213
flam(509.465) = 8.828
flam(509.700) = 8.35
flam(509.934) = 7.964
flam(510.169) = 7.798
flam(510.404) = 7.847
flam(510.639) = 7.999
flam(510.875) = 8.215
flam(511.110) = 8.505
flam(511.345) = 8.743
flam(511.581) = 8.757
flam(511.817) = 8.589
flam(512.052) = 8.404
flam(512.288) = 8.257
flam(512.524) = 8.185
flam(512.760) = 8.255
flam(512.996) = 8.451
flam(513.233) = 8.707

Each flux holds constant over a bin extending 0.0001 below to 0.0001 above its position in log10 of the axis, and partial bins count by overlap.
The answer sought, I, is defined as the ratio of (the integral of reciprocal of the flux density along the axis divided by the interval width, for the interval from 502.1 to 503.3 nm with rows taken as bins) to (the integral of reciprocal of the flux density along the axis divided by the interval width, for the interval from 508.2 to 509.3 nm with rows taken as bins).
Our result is 0.92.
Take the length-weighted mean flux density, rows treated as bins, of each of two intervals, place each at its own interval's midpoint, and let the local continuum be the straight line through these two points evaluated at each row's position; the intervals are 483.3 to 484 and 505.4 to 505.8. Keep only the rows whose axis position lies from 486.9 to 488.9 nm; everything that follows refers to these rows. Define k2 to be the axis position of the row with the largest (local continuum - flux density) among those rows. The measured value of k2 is 488.781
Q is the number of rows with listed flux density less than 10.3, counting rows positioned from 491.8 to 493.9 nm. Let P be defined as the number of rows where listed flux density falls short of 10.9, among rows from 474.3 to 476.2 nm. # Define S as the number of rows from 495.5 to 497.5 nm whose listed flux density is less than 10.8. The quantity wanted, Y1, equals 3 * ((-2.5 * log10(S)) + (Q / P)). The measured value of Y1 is -3.8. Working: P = 3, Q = 2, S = 6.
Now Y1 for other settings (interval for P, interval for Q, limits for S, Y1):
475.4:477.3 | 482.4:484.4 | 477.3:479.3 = -7.2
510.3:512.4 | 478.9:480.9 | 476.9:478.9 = -6.8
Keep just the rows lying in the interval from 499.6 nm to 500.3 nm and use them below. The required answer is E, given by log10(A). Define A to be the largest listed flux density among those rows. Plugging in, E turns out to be 0.980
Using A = 9.542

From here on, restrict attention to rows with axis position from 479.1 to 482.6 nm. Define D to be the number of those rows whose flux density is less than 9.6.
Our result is 0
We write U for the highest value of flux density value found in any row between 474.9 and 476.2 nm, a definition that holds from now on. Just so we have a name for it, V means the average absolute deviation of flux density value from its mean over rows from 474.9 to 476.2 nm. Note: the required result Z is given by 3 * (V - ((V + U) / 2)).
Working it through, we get -17.0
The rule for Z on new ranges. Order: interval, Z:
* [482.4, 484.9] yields -16.7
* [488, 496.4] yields -17.4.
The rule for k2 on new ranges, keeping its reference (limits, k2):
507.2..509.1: 507.358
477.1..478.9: 478.095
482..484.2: 482.964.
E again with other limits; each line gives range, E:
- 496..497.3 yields 1.055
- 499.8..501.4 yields 0.973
